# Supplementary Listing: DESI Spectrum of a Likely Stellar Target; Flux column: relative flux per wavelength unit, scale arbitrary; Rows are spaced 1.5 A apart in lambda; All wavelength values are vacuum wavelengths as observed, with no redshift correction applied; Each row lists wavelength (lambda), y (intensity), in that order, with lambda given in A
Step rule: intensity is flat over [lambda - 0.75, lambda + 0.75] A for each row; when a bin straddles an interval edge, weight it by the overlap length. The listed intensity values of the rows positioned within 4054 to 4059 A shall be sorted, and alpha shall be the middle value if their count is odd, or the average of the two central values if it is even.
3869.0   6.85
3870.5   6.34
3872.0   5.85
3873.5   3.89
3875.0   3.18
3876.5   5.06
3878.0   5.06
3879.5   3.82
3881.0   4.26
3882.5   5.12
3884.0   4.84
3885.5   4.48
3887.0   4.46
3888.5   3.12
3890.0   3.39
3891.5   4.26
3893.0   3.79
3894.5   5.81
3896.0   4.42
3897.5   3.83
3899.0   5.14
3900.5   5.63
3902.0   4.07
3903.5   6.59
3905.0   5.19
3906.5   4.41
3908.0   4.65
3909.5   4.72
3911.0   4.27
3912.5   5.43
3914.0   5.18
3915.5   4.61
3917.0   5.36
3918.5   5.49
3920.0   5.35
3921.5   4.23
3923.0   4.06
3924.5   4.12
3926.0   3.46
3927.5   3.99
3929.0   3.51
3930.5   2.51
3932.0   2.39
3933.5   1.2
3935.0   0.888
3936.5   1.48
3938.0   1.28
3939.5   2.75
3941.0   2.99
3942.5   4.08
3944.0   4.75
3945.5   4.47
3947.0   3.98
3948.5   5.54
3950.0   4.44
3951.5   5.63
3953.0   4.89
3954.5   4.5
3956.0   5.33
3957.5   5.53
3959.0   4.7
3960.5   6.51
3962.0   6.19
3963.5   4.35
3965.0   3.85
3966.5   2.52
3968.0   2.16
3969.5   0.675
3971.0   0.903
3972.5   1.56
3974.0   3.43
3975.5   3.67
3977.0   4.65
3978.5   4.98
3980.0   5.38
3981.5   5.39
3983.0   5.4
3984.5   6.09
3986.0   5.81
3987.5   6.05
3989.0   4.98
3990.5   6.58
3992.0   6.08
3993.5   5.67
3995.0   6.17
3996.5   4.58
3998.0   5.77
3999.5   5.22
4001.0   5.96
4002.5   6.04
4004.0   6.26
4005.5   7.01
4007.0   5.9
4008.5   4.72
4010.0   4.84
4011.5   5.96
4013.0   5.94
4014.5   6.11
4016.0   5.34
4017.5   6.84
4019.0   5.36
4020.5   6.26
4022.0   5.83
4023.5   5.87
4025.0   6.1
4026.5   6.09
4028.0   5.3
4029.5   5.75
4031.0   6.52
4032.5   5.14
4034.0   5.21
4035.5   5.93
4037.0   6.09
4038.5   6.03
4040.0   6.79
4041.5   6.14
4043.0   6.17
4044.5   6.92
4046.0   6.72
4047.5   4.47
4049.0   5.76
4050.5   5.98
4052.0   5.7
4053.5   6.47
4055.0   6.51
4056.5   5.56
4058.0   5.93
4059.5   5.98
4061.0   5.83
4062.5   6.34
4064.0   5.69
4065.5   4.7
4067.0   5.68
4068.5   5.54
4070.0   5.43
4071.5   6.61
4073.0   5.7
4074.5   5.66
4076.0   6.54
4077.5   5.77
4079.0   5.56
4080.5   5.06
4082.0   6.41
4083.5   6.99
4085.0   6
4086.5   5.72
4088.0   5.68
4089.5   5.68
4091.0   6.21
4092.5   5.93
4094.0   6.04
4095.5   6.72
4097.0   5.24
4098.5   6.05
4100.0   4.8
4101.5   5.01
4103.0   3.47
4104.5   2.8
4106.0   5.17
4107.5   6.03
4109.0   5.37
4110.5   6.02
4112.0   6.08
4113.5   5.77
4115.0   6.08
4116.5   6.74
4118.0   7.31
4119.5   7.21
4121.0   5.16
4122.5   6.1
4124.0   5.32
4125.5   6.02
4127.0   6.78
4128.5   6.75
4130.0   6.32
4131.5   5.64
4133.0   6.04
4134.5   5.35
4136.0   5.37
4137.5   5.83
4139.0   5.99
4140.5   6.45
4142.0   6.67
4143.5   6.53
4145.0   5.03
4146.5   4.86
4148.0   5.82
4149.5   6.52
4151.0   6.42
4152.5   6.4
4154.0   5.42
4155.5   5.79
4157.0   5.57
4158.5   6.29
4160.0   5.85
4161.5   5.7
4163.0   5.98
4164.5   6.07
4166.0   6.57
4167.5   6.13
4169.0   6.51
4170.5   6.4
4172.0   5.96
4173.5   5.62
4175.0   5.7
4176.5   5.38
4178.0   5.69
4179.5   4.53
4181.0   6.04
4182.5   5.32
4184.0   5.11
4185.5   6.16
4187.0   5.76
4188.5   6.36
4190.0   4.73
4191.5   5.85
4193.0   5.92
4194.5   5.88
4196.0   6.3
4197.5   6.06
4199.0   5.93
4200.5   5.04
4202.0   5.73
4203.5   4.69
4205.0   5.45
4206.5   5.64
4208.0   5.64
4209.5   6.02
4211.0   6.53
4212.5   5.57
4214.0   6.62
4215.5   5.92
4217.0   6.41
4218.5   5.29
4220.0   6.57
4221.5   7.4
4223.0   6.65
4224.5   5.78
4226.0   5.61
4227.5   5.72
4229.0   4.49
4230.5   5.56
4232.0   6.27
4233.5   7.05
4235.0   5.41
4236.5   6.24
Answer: 5.9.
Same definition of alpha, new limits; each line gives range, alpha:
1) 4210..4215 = 6.5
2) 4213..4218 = 6.4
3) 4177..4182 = 5.7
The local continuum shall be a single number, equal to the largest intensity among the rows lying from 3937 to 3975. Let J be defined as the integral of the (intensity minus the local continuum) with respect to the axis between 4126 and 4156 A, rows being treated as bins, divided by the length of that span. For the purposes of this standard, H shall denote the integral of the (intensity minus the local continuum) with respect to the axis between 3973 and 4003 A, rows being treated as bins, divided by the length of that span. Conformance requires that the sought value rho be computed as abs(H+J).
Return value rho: 1.7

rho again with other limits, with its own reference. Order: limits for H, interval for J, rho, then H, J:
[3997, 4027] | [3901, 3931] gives 2.6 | -0.65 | -1.9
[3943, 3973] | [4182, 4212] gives 3.2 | -2.37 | -0.8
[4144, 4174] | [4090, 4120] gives 1.4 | -0.56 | -0.8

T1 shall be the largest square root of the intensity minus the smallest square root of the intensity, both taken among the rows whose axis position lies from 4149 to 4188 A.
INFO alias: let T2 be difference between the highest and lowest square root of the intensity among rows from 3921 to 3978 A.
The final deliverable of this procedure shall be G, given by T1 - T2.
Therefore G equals -1.3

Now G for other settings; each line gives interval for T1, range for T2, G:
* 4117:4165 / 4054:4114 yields -0.5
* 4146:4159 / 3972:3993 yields -1.0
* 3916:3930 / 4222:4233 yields 0.0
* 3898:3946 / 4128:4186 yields 1.2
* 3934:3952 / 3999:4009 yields 1.0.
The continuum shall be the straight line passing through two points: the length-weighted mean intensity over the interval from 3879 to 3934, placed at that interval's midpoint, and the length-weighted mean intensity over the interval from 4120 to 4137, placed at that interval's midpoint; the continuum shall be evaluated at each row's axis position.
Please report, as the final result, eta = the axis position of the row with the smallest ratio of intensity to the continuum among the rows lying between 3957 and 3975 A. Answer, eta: 3969.5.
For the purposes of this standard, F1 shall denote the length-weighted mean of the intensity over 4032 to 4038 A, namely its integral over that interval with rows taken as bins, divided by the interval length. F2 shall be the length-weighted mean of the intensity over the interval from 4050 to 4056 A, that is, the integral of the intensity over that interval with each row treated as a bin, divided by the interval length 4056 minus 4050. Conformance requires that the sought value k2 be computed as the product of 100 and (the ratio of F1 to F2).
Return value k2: 92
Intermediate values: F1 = 5.6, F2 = 6.1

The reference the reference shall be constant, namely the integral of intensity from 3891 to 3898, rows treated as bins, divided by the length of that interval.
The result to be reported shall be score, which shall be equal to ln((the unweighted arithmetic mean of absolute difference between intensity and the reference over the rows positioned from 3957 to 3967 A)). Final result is 0.10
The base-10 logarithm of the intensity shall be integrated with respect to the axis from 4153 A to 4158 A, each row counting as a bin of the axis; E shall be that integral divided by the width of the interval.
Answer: 0.75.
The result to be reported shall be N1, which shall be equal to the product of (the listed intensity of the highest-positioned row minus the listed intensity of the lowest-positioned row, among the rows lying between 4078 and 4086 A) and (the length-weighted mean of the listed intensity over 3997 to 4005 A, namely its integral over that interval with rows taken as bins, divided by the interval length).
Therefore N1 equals 3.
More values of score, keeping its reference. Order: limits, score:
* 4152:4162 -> 0.34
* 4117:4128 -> 0.60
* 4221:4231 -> 0.36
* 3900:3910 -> -0.35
